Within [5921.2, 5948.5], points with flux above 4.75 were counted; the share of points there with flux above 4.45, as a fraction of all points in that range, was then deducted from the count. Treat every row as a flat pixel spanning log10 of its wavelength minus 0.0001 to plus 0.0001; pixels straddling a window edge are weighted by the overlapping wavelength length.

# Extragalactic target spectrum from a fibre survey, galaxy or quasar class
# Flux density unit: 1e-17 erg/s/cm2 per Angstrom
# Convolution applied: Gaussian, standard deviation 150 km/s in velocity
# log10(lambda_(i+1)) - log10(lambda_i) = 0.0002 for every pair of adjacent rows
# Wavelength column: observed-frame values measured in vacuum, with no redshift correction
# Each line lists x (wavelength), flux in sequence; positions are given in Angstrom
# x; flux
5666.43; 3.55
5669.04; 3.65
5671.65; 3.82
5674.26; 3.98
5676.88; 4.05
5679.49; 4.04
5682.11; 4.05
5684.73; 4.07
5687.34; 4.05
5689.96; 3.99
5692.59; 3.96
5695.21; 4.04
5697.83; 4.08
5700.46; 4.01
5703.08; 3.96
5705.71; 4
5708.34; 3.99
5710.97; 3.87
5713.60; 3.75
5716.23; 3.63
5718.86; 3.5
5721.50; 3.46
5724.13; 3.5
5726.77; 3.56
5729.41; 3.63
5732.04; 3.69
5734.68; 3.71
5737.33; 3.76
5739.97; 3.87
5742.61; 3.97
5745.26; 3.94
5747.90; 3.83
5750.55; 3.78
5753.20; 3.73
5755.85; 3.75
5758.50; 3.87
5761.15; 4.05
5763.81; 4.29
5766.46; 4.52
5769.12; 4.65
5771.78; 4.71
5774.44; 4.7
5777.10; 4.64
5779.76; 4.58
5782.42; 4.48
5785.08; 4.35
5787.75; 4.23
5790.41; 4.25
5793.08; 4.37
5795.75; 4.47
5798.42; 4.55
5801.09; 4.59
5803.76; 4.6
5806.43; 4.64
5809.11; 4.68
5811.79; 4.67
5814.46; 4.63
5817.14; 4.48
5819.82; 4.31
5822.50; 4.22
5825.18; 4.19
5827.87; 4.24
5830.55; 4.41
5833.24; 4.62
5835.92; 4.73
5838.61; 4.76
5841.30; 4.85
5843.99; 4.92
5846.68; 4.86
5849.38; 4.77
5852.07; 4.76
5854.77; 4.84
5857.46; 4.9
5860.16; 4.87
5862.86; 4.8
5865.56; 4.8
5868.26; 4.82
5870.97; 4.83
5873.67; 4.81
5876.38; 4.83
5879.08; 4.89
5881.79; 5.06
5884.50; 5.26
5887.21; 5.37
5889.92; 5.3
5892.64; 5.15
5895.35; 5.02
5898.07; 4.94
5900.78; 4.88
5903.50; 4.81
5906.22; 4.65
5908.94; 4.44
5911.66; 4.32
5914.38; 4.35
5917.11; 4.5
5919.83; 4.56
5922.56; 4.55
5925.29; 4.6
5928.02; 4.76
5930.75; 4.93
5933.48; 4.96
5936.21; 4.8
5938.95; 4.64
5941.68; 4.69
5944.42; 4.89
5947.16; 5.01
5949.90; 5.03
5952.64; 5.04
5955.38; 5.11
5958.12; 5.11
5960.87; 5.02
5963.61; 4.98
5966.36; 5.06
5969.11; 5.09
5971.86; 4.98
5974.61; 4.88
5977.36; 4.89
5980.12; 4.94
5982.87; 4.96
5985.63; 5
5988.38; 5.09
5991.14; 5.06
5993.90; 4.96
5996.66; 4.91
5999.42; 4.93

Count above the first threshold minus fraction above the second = 5.0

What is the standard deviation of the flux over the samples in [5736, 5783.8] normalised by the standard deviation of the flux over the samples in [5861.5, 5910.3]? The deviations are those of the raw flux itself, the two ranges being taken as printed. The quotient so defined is 1.6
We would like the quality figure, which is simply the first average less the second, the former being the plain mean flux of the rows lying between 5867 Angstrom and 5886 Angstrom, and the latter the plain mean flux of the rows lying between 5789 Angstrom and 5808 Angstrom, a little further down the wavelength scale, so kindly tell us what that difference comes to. 0.43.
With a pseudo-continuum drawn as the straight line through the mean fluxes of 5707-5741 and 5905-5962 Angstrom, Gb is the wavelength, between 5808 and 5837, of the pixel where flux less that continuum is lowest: 5825.18 Angstrom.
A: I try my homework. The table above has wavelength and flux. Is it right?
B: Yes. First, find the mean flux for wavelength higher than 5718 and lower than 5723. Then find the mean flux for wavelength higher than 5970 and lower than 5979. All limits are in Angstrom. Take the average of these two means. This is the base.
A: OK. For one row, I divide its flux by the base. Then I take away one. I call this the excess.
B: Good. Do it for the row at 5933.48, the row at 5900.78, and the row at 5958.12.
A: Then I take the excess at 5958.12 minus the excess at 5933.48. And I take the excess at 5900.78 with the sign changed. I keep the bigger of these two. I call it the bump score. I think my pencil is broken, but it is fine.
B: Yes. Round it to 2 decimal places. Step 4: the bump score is 0.04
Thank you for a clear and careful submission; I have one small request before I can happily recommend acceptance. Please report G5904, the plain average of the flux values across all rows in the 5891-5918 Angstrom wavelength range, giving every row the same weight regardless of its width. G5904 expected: 4.7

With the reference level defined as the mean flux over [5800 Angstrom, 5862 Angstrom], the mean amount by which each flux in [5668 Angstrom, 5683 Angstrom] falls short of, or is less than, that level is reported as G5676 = 0.70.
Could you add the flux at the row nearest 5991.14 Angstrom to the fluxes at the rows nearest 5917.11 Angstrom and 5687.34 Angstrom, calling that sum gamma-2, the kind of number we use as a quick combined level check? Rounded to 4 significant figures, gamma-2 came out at 13.61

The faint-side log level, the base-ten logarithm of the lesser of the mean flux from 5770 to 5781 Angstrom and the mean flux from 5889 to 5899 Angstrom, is 0.668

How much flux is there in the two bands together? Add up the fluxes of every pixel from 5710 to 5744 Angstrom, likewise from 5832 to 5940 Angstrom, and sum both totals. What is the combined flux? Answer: 240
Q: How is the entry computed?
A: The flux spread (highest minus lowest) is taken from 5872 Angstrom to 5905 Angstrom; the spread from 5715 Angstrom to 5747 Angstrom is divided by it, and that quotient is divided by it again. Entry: 1.6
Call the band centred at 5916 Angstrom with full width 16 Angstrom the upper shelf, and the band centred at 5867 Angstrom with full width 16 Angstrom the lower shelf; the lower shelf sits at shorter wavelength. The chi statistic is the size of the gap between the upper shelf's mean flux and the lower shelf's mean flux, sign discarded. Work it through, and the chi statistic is 0.37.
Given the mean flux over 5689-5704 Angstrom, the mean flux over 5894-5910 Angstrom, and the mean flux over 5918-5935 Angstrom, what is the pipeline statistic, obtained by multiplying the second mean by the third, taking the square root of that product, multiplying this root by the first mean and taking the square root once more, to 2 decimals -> 4.37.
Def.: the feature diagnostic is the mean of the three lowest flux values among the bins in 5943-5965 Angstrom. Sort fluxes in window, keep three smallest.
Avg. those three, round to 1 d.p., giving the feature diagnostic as 5.0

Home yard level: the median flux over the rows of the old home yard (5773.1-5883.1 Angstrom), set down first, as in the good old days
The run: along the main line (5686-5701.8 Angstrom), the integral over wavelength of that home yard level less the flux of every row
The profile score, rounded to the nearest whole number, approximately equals 10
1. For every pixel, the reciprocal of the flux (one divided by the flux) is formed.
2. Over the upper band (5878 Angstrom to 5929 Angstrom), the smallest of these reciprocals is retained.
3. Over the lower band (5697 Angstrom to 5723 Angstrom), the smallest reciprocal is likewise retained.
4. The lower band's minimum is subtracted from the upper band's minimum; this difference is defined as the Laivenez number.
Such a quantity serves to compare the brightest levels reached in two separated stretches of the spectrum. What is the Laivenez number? -0.059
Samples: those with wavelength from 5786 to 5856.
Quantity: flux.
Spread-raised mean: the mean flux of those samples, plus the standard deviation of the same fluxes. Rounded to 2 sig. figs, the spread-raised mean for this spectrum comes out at 4.8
